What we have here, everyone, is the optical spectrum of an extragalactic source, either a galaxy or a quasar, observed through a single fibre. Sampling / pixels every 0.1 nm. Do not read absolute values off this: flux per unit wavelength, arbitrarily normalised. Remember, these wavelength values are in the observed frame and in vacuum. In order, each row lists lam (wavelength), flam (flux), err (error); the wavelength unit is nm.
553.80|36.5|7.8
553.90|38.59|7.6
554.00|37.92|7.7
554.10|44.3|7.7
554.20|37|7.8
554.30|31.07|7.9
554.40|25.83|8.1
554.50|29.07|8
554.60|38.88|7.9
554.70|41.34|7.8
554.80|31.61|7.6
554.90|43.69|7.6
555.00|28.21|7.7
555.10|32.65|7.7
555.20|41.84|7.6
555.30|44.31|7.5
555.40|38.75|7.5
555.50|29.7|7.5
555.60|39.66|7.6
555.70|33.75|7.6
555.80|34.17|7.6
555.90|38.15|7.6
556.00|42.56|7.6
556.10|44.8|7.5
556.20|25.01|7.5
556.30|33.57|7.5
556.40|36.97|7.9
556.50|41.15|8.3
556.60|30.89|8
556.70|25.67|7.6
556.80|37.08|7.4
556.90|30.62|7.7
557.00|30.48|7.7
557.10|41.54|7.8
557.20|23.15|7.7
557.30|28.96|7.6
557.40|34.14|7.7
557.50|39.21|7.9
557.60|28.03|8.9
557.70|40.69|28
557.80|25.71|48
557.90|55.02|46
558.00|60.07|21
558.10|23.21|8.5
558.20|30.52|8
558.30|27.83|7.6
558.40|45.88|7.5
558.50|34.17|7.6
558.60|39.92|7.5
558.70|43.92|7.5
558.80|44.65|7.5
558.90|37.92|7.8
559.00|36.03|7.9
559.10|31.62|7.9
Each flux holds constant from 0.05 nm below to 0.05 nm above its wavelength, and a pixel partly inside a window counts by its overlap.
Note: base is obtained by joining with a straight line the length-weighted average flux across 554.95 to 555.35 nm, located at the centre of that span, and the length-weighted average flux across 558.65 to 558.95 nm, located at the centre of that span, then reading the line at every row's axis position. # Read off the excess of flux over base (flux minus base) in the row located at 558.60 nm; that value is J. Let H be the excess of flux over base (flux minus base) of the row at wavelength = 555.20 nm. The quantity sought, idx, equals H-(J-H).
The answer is 12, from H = 5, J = -1.9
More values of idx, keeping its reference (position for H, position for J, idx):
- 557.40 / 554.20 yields -14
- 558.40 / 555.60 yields 6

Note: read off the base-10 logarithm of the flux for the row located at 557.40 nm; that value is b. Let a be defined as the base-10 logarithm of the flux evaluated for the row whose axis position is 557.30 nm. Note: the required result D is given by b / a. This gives 1.049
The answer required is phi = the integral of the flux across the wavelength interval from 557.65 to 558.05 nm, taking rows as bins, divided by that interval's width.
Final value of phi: 45.4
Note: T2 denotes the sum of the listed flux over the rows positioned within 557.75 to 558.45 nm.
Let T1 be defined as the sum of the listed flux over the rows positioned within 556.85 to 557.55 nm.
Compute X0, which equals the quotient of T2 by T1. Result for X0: 1.18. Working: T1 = 228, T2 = 268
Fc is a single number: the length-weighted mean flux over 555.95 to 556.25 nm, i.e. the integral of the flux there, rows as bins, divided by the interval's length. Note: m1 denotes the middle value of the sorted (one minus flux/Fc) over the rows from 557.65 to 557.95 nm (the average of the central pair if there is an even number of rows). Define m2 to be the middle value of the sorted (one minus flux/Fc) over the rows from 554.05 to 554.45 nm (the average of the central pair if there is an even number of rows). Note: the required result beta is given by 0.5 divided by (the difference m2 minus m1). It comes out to 2.8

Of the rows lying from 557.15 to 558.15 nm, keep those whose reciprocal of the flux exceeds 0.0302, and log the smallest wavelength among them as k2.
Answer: 557.20 nm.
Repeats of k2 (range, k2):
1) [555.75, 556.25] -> 556.20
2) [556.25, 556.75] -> 556.60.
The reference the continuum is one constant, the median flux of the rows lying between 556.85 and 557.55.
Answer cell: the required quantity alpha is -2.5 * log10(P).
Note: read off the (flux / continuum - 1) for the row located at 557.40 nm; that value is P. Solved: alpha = 2.35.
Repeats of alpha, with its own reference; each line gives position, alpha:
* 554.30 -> 4.58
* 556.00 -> 1.02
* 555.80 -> 2.34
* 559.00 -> 1.88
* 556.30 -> 2.54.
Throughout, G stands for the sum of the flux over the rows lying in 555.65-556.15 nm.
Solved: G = 193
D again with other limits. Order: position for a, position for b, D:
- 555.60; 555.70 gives 0.956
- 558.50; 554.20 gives 1.023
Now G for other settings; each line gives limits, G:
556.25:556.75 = 168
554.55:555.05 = 184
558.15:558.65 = 178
